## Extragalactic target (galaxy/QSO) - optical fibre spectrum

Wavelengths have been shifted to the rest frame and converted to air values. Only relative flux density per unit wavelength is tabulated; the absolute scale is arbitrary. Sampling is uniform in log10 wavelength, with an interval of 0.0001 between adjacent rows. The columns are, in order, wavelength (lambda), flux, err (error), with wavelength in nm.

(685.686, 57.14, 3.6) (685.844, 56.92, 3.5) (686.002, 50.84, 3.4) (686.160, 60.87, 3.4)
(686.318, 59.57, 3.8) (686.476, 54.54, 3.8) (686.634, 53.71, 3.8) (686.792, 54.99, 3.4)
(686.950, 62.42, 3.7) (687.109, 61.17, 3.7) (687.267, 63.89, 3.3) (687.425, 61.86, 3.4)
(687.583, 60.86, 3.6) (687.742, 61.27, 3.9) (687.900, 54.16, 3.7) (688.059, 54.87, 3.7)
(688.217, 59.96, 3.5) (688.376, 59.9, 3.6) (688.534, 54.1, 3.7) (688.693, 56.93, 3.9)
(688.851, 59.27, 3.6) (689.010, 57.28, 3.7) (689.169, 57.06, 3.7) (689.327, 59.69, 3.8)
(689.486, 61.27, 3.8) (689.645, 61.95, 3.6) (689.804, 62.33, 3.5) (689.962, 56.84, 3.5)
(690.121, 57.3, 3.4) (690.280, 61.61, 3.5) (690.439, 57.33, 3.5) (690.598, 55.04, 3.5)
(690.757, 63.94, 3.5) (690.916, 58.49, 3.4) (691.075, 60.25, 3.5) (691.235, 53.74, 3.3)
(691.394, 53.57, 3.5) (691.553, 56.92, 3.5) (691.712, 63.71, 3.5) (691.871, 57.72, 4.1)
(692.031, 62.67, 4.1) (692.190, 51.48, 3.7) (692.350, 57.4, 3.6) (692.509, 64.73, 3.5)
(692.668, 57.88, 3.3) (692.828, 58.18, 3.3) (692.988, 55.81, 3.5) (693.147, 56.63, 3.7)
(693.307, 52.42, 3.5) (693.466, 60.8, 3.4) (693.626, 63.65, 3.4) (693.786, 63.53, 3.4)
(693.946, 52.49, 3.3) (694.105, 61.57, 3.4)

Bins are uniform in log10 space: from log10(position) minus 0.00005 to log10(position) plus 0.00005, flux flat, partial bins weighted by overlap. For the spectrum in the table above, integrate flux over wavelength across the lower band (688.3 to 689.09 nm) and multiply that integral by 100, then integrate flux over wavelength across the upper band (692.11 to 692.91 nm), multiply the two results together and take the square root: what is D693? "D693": 459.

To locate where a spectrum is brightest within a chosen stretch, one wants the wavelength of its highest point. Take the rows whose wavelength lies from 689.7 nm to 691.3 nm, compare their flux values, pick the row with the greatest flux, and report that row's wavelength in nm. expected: 690.757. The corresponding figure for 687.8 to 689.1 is 688.217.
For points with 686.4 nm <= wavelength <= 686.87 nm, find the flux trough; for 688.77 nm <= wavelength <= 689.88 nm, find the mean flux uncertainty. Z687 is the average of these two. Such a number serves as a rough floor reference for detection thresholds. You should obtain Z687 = 28.7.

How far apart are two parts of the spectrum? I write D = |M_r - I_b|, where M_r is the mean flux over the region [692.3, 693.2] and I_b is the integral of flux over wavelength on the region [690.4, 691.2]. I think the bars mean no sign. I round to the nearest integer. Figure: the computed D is 12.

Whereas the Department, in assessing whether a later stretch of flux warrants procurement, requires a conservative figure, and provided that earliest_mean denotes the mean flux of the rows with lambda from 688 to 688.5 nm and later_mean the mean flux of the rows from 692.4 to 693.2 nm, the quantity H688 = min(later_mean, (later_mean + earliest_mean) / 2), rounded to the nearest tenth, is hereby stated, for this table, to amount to 58.4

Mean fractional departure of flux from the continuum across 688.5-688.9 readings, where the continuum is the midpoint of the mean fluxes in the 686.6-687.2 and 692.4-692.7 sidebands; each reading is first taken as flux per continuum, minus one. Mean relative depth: -0.05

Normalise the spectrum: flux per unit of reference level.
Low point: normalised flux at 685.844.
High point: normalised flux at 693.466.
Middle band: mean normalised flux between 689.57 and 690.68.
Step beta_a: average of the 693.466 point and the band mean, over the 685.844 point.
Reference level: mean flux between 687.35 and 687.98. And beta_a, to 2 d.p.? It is 1.05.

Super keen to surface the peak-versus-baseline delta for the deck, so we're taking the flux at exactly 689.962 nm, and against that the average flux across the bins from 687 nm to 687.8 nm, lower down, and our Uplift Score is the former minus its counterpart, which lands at -5.0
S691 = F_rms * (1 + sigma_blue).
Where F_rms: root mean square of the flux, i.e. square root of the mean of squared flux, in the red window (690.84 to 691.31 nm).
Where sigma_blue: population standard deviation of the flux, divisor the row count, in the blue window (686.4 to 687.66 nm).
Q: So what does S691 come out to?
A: 276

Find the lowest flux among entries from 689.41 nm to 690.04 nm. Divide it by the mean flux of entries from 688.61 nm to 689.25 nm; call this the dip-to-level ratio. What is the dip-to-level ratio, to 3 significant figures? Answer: 0.986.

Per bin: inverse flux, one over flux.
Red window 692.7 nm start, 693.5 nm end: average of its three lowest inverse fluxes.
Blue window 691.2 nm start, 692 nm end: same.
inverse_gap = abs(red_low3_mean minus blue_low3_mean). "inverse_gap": 0.0002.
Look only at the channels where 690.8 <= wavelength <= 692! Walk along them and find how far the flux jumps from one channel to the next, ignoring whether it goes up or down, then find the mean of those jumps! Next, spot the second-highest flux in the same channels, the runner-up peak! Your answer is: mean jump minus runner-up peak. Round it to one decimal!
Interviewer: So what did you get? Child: -56.2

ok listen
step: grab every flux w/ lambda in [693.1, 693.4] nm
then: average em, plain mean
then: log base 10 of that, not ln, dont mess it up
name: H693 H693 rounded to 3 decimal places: 1.737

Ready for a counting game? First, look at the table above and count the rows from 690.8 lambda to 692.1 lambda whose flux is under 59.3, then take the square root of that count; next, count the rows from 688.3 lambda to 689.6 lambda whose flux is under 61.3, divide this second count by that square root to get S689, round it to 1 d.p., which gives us 3.6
